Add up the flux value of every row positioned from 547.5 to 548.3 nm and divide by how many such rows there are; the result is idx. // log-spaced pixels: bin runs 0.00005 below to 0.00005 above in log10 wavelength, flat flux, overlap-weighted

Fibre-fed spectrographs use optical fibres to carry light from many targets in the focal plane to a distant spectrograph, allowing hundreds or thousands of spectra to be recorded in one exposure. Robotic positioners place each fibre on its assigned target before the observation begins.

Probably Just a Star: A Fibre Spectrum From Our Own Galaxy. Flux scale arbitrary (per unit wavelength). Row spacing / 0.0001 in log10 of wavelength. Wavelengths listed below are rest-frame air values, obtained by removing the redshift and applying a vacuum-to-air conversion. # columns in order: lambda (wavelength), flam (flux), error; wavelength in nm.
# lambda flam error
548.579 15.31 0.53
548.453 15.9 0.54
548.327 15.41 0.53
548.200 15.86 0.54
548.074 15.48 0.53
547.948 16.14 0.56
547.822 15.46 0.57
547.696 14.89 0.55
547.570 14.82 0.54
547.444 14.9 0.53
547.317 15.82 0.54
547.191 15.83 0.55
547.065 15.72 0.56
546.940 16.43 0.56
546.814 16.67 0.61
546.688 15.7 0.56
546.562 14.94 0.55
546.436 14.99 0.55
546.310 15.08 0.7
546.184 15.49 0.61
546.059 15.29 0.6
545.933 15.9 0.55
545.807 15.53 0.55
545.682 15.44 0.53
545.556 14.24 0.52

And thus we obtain 15.4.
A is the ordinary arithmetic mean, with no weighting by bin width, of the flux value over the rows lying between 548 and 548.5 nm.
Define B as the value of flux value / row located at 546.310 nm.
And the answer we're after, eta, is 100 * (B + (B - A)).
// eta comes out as 1450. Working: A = 15.7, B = 15.08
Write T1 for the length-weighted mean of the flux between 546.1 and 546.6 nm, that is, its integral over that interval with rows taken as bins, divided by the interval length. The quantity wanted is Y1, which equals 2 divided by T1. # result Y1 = 0.132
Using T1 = 15.1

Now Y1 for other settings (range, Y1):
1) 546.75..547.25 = 0.124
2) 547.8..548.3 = 0.127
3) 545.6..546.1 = 0.129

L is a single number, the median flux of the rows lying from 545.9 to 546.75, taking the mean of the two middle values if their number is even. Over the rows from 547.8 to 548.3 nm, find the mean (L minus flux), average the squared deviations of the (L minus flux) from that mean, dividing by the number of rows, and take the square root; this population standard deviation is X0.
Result 0.28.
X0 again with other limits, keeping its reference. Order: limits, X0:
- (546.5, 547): 0.68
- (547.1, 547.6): 0.48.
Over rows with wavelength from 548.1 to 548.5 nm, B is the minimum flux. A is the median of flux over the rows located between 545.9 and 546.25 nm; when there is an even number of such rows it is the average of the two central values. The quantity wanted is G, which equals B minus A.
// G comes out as -0.08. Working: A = 15.5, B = 15.41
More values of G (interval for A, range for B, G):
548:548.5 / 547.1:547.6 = -0.85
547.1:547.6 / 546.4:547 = -0.42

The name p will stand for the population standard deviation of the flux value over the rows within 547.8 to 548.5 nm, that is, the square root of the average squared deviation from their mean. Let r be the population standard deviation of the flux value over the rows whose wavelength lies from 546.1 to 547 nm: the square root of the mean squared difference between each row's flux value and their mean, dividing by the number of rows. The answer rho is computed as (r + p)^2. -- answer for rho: 0.85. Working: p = 0.27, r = 0.65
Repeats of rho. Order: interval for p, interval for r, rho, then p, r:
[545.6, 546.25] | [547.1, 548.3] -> 0.44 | 0.20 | 0.46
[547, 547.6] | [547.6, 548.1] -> 0.81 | 0.46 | 0.44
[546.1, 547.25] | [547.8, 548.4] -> 0.74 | 0.58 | 0.28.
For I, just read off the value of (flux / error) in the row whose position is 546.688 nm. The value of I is 28.0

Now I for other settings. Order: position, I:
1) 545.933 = 28.9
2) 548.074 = 29.2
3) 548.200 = 29.4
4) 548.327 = 29.1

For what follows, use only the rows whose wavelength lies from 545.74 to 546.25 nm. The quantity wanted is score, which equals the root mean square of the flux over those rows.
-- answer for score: 15.6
